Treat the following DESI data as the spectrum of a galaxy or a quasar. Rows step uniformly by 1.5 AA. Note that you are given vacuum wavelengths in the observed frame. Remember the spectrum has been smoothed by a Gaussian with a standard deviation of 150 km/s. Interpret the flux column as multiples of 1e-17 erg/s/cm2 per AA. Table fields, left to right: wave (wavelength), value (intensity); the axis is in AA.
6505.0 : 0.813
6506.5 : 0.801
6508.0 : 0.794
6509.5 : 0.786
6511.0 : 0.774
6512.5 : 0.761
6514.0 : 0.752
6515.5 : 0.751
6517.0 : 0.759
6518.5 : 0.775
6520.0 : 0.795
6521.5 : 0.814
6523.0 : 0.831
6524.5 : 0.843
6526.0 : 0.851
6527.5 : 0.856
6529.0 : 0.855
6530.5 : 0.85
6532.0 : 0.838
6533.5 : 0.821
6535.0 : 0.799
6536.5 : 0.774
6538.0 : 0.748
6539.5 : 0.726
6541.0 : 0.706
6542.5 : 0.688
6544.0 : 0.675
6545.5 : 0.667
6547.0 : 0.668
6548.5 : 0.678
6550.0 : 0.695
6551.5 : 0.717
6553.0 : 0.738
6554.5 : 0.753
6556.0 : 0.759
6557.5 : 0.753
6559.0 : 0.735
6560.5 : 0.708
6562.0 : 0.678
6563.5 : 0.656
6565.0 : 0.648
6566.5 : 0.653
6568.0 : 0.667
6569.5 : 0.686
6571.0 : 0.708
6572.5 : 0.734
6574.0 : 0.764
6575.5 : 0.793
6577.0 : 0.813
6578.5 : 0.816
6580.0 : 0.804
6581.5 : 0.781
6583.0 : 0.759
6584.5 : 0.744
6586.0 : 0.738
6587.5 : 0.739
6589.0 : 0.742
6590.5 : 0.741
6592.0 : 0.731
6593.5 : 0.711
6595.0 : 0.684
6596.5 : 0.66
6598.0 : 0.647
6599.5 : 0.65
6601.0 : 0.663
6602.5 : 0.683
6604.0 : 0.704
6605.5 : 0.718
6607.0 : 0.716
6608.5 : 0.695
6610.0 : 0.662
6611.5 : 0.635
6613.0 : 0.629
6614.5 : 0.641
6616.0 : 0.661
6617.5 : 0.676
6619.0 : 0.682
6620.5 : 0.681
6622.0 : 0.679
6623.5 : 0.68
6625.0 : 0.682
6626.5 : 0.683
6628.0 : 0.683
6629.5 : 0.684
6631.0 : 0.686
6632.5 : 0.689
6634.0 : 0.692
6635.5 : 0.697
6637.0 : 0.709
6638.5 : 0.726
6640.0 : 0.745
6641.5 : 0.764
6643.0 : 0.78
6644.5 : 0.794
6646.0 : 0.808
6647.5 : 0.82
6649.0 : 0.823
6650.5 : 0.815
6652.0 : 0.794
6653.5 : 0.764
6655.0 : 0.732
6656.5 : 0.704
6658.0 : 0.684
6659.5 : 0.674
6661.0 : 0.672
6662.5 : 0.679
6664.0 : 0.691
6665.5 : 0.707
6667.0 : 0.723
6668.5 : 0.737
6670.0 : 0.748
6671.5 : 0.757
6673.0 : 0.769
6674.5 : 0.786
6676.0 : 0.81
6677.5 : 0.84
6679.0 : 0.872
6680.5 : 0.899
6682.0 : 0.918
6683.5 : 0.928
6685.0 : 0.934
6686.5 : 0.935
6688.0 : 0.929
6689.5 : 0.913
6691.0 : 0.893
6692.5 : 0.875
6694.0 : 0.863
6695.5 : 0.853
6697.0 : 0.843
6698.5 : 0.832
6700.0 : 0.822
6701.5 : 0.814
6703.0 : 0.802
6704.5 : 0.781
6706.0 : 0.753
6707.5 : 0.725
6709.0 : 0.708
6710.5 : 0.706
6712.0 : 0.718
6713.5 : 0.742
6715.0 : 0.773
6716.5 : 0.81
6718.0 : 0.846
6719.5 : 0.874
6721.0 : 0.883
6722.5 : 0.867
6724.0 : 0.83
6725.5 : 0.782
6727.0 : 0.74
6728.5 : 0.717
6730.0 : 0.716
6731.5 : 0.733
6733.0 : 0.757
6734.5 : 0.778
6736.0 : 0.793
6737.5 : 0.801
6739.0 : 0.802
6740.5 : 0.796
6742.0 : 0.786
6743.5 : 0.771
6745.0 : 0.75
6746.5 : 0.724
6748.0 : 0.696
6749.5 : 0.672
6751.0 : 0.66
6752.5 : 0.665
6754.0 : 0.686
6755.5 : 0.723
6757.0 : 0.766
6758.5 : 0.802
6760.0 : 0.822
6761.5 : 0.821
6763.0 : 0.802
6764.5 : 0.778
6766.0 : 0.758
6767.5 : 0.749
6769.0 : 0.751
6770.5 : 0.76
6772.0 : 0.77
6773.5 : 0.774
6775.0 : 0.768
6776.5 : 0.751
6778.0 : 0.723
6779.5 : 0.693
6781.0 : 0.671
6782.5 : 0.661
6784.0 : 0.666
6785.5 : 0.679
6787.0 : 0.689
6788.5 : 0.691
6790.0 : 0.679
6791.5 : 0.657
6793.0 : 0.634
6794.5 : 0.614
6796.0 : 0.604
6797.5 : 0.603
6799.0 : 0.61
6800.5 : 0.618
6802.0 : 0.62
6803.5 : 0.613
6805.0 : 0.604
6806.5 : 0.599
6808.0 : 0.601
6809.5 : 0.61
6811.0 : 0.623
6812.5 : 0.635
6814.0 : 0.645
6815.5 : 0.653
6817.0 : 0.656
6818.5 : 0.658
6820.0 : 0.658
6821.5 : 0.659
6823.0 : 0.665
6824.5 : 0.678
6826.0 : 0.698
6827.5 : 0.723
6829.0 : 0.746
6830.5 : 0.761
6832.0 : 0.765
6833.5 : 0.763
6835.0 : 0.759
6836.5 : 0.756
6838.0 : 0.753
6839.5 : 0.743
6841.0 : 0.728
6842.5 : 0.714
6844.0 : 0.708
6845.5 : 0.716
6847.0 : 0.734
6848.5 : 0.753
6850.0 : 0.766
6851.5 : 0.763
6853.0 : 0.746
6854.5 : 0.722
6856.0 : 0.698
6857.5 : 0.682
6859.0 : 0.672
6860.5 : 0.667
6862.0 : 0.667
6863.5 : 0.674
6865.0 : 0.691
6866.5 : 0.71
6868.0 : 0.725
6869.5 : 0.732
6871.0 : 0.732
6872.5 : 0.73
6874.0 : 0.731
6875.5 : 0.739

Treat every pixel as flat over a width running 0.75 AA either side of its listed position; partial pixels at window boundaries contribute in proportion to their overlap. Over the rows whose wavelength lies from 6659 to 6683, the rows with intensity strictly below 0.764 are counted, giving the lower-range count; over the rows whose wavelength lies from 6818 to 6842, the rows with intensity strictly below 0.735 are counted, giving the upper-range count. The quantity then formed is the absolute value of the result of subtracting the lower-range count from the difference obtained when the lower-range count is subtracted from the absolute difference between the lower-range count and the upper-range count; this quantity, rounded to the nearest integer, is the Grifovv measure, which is 17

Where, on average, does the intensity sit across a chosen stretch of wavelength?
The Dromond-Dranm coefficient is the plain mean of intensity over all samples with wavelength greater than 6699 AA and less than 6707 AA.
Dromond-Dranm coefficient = 0.79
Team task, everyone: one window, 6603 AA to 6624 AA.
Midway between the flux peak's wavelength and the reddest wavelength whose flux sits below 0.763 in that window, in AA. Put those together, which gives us 6614.5 AA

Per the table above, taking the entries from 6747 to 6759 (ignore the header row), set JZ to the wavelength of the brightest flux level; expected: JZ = 6758.5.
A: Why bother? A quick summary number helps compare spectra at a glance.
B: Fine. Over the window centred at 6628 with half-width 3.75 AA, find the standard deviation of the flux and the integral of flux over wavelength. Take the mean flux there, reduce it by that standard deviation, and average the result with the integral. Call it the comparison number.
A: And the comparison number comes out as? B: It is 2.90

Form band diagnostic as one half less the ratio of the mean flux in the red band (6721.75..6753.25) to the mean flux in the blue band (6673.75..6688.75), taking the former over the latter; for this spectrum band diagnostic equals -0.35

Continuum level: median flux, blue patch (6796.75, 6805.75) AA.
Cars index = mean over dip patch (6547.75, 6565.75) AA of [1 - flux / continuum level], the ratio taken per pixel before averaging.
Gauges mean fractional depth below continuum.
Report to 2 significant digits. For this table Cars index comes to -0.16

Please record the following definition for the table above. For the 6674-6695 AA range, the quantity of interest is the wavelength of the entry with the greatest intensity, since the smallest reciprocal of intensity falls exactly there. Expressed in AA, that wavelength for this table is 6686.5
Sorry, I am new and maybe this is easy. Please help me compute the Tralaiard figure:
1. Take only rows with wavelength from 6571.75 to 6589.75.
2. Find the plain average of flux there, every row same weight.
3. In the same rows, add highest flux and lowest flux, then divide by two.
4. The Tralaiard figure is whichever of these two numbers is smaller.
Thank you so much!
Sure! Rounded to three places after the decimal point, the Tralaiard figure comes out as 0.769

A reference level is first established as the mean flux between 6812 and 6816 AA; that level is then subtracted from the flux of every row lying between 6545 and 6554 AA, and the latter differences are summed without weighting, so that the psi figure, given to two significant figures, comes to 0.30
